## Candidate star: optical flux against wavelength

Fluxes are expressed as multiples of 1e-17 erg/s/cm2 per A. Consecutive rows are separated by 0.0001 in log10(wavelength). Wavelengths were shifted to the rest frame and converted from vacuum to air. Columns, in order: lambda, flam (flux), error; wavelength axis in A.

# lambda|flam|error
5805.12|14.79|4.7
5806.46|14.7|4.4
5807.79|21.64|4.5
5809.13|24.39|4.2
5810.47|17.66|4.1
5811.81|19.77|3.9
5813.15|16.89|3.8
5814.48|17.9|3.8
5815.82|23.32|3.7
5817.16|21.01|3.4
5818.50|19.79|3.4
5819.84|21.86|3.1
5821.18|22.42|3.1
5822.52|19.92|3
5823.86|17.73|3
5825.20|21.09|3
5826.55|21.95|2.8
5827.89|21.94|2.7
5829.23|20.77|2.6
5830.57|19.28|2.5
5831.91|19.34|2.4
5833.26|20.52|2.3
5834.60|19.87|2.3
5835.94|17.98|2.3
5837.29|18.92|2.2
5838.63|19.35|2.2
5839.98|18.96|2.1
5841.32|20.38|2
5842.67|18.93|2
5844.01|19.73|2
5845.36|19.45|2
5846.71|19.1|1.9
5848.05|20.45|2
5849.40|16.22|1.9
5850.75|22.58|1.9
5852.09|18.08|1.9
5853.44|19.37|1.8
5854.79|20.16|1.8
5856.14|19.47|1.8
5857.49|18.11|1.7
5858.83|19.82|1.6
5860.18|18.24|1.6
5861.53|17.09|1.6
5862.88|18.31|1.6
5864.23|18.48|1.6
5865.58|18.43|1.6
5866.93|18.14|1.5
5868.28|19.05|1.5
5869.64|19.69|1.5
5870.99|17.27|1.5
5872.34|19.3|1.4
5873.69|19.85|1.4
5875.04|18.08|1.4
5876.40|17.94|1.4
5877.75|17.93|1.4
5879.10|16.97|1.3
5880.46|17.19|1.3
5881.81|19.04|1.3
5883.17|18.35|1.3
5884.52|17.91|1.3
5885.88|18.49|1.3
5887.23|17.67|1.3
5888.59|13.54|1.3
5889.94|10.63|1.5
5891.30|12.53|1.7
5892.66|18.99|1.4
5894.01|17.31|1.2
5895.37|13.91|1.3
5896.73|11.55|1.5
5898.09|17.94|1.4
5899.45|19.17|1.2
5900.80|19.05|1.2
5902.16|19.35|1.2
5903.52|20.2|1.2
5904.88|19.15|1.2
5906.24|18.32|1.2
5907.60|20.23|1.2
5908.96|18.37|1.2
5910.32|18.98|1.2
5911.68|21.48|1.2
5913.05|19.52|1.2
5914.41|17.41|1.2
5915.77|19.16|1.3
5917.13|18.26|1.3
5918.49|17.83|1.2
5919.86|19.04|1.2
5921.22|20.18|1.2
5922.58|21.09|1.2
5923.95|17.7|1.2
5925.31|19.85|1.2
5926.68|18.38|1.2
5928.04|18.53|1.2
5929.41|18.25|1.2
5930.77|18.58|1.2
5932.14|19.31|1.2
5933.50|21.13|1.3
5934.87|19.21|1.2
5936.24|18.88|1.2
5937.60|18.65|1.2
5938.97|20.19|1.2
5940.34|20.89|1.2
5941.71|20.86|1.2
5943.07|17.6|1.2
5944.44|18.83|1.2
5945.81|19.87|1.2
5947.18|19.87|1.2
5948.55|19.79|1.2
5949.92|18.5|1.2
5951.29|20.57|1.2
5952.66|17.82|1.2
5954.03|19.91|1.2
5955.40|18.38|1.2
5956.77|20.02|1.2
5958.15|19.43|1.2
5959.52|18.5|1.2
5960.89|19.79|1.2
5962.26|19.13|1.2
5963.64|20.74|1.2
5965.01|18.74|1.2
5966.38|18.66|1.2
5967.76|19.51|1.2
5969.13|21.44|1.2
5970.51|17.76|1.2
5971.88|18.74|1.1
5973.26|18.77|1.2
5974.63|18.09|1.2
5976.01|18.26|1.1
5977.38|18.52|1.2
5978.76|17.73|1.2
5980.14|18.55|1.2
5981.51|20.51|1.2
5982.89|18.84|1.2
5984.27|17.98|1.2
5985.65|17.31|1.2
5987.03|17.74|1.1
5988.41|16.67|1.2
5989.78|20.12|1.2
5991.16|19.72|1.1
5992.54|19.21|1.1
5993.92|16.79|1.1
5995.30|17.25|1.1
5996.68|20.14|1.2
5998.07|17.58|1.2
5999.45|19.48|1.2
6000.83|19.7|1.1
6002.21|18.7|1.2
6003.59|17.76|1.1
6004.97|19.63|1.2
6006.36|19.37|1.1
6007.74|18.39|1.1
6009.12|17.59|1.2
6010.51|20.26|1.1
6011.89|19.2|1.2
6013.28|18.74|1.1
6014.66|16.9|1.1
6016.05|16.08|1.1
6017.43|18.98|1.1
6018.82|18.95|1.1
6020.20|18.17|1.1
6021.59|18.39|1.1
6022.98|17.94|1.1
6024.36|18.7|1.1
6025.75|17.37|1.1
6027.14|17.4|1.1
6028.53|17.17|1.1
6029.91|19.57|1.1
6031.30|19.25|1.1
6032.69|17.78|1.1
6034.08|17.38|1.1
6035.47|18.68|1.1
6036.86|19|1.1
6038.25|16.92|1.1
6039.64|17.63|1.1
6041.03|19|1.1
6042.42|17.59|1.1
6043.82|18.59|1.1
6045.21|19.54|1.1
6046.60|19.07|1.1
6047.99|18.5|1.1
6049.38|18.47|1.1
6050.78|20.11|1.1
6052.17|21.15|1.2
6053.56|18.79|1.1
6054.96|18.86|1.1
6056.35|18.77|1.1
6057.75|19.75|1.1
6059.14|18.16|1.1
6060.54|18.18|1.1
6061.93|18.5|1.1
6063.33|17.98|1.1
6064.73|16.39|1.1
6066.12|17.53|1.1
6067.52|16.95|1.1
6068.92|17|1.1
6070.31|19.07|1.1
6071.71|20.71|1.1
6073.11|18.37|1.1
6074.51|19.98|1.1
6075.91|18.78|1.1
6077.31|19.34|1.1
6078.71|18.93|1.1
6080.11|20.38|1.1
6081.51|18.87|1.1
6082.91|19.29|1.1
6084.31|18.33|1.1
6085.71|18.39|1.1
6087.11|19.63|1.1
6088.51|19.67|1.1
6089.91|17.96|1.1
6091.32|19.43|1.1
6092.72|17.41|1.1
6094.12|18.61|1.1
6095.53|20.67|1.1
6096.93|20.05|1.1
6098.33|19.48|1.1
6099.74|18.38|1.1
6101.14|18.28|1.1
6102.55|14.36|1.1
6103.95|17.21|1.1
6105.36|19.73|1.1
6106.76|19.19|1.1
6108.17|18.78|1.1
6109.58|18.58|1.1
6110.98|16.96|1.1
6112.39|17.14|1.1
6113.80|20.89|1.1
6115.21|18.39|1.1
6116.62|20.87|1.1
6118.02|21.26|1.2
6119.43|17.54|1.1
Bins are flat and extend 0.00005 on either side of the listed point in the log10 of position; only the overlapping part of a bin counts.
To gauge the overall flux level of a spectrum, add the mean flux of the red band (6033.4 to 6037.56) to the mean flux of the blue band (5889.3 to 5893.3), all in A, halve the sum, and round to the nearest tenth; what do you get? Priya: 16.2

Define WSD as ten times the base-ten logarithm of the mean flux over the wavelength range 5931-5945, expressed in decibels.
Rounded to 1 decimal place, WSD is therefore 12.9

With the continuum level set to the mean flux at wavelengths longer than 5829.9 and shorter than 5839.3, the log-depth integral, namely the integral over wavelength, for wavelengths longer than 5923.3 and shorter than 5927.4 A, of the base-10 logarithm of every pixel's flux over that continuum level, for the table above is -0.07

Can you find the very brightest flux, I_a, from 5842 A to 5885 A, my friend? 22.58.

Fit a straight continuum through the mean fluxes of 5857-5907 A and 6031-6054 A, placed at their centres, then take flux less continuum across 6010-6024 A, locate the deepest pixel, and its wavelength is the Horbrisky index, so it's 6016.05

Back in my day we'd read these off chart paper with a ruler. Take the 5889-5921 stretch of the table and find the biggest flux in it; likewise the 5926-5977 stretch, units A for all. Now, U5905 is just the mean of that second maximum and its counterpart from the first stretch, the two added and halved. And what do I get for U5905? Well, 21.5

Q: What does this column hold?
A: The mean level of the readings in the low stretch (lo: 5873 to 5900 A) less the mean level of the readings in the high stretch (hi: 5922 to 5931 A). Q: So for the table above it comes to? -2.2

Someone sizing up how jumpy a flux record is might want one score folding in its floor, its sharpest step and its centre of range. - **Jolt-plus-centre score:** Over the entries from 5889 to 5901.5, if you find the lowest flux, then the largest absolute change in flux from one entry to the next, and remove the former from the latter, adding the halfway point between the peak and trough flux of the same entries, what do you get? 10.7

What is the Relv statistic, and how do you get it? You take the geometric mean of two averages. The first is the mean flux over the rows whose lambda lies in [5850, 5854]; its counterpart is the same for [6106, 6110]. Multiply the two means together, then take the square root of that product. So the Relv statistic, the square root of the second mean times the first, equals 19.4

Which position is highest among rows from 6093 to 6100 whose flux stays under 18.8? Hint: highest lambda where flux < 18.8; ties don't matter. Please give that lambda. 6099.74 A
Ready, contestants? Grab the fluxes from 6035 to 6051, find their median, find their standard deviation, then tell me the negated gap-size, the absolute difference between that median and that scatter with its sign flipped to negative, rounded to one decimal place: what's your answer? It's -17.8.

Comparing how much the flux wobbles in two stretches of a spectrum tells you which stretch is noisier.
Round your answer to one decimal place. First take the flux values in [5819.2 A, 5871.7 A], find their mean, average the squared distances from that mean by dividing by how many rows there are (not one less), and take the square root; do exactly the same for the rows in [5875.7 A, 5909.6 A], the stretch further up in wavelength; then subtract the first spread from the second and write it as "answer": 1.1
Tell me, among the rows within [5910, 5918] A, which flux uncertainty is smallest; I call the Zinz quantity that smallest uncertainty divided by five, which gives 0.240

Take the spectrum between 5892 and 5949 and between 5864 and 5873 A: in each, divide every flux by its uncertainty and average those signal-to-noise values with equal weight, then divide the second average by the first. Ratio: 0.80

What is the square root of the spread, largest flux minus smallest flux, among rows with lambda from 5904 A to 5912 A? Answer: 1.78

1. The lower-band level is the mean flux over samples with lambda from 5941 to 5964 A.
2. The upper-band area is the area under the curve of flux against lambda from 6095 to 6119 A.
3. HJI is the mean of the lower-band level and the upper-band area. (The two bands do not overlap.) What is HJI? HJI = 235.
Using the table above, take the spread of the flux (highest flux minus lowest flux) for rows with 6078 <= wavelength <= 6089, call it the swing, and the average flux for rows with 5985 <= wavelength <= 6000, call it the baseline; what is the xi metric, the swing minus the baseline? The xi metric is -16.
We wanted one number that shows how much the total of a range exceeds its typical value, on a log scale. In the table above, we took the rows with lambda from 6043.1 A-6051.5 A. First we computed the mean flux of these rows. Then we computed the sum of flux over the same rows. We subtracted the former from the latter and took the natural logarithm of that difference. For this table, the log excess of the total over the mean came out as 4.56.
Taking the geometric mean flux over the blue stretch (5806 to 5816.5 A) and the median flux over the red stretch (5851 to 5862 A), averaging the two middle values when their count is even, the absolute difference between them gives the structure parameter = 0.48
